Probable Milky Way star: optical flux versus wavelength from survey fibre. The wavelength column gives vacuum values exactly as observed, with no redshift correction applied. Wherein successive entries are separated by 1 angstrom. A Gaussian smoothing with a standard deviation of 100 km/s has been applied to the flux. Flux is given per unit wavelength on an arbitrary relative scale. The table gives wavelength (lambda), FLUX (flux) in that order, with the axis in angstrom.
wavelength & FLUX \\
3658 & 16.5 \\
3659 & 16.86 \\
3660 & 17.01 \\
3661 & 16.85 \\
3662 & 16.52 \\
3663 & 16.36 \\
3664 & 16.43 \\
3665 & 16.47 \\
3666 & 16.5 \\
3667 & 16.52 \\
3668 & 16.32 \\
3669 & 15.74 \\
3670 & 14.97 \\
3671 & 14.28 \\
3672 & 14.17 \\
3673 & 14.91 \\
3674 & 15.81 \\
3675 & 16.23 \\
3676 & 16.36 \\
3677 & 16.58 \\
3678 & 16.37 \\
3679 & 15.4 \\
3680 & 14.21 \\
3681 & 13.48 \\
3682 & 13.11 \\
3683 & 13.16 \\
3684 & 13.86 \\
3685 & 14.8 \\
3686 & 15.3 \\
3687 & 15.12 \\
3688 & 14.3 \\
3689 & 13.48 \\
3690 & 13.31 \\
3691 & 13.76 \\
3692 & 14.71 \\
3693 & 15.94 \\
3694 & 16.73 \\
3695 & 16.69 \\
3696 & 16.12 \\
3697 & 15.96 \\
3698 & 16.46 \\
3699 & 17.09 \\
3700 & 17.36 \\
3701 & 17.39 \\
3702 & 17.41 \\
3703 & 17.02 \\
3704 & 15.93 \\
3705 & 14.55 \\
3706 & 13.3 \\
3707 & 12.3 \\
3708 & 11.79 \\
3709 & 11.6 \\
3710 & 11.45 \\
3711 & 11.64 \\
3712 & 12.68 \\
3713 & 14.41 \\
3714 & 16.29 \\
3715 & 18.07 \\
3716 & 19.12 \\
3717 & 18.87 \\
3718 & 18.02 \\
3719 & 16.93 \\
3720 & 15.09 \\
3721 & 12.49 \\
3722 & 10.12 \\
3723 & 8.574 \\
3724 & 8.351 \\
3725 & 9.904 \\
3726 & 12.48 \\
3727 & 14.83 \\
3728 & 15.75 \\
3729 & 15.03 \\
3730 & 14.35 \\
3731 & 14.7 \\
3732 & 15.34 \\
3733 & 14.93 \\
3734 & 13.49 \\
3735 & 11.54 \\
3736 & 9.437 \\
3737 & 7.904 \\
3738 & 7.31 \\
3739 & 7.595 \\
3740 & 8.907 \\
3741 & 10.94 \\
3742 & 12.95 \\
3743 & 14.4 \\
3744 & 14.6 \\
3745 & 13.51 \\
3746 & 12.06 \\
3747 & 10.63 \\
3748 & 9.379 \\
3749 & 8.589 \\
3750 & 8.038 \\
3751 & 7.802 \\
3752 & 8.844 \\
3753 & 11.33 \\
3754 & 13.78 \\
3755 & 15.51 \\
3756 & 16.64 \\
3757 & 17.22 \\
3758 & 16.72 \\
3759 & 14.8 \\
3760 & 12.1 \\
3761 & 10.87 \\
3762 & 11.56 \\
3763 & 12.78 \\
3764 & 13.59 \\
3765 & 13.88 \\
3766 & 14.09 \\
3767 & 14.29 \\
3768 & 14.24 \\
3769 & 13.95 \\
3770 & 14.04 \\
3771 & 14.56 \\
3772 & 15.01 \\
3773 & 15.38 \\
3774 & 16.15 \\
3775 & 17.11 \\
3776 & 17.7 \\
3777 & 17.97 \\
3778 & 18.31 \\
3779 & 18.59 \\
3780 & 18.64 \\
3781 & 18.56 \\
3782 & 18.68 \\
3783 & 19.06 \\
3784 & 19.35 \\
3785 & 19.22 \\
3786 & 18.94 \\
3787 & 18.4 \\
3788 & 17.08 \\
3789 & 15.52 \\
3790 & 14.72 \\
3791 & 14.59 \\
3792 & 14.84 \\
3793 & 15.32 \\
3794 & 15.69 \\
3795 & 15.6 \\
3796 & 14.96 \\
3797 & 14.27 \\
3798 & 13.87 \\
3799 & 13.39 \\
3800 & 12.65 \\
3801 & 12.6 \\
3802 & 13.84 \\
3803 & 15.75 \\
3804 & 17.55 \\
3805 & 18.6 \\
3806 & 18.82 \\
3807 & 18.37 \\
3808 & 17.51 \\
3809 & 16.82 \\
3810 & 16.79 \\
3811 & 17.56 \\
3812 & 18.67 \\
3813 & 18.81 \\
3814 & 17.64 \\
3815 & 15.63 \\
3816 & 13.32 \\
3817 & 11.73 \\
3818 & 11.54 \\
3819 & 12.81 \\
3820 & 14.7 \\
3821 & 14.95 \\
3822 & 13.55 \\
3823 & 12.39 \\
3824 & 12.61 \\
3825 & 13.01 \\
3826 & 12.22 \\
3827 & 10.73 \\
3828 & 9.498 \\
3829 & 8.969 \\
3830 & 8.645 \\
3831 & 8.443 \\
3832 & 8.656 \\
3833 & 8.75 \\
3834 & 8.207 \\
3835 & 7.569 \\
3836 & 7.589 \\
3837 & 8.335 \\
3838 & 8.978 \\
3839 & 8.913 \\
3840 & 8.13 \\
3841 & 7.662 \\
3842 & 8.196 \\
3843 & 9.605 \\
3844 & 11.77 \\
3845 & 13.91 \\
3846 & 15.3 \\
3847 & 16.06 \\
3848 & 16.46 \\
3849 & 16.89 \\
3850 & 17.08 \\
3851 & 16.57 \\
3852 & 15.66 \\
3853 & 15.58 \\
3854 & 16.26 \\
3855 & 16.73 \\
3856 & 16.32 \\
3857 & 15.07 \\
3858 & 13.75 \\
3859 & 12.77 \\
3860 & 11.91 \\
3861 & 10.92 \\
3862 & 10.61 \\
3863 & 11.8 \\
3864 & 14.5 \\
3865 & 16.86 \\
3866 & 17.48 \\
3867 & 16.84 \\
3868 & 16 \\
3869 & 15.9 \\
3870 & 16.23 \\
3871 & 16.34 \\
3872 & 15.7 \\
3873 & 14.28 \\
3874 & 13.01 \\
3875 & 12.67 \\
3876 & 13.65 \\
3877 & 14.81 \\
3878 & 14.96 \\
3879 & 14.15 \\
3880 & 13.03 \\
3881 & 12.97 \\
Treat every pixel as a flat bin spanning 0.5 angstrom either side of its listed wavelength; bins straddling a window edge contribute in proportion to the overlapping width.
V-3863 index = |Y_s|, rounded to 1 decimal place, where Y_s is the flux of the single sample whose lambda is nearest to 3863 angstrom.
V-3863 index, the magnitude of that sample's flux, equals 11.8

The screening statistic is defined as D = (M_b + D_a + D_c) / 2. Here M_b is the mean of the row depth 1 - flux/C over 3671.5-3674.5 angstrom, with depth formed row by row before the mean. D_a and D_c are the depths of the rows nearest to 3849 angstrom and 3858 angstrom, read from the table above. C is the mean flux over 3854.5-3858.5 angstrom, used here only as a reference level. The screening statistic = 0.03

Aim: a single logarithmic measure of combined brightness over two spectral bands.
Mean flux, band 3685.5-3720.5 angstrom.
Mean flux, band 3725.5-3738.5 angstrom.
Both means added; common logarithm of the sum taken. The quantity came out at 1.45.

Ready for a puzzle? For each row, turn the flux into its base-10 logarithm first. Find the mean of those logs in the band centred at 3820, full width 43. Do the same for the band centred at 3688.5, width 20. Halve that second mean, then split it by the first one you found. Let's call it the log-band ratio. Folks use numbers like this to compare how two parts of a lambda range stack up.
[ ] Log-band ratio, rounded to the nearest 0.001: 0.536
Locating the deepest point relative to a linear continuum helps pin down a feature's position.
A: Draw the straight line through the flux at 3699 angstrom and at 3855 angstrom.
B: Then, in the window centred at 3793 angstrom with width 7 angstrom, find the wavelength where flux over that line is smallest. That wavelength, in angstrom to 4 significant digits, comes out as 3791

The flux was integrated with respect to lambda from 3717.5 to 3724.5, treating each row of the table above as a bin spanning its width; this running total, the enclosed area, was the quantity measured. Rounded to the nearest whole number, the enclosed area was 90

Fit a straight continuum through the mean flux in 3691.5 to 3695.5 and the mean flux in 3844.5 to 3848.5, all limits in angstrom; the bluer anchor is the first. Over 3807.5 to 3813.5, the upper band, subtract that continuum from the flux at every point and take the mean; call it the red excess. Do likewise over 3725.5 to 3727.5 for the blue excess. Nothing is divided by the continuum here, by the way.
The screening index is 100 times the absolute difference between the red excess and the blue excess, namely 436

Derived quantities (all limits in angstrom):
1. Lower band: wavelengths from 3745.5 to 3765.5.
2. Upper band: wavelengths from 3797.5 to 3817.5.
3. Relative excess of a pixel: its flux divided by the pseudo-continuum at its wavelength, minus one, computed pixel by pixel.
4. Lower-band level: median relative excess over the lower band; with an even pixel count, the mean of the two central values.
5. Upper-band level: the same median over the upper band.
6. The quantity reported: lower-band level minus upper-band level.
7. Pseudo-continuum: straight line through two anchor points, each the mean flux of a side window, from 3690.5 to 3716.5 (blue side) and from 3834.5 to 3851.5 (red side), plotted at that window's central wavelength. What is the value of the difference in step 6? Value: -0.47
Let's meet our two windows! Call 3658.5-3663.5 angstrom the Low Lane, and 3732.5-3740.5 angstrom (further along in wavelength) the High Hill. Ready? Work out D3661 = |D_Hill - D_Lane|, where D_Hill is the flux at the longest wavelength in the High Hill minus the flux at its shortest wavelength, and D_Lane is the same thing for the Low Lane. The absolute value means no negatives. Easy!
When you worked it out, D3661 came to 5.5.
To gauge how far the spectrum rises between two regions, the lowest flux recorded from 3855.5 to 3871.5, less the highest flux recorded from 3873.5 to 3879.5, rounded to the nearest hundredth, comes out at -4.35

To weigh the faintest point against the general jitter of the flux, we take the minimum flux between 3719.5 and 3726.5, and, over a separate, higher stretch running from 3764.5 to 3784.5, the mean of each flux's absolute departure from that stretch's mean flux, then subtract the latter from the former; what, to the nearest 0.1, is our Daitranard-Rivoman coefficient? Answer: 6.4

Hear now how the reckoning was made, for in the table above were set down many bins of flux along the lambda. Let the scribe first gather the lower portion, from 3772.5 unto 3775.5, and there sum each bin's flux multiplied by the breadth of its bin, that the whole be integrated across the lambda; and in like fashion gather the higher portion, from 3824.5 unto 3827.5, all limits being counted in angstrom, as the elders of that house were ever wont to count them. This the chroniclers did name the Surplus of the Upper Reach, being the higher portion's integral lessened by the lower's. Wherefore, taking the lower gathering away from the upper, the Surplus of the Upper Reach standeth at -13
